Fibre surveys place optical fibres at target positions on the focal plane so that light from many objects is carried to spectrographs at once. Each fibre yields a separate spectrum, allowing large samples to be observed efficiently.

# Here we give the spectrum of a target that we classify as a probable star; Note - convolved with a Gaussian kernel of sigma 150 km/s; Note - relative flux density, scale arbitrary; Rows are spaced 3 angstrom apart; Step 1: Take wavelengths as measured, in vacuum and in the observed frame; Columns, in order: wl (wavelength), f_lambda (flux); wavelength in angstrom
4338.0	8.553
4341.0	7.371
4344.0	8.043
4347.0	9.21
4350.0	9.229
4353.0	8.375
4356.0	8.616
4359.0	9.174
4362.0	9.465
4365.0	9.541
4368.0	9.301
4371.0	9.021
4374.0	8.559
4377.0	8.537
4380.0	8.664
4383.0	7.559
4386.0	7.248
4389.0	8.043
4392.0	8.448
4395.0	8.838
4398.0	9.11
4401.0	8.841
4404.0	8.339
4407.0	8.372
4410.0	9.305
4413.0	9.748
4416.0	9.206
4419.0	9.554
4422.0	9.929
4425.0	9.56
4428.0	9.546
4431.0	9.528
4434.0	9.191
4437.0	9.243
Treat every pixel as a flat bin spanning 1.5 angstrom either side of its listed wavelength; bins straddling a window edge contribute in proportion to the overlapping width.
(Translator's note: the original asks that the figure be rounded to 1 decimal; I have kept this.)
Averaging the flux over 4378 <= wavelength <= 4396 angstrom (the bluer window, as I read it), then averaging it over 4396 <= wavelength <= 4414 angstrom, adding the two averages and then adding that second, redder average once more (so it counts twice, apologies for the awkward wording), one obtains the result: 26.0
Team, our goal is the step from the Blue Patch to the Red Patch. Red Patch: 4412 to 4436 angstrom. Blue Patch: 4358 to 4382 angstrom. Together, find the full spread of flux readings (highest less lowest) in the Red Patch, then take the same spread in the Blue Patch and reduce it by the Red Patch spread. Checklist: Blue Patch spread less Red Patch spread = 0.3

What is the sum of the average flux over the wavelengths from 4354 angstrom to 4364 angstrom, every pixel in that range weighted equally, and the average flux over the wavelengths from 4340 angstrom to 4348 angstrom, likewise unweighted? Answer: 17.3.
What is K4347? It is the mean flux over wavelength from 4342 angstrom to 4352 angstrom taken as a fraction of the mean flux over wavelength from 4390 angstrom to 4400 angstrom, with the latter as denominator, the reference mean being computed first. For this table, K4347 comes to 1.00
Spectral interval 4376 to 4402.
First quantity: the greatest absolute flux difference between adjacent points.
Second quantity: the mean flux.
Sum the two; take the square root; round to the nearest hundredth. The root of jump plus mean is 3.08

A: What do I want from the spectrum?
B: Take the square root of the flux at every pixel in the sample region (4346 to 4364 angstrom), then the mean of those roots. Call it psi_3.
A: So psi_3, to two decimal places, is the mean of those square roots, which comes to 3.00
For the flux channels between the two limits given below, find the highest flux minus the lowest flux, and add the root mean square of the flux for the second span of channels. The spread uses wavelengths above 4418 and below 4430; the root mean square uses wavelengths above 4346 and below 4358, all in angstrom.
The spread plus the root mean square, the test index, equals 9.25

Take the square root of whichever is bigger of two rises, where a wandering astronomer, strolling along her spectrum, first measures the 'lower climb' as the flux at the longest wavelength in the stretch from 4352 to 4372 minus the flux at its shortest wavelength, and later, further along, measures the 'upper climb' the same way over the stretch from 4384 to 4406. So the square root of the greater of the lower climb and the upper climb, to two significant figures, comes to 1.0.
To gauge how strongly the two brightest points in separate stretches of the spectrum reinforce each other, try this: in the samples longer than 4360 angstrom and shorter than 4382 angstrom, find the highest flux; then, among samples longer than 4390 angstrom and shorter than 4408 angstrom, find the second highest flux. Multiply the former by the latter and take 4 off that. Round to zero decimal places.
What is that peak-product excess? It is 80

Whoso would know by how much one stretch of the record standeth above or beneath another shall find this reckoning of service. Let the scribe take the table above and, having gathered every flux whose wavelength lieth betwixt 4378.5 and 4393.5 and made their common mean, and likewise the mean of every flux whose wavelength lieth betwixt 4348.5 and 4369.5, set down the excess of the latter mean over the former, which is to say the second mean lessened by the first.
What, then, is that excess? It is 1.1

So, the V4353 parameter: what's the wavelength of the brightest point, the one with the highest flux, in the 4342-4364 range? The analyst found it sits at 4362.0 angstrom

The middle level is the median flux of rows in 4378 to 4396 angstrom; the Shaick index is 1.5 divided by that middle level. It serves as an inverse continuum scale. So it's 0.182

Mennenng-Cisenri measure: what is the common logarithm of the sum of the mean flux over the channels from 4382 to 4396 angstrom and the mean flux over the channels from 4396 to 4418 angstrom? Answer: 1.23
